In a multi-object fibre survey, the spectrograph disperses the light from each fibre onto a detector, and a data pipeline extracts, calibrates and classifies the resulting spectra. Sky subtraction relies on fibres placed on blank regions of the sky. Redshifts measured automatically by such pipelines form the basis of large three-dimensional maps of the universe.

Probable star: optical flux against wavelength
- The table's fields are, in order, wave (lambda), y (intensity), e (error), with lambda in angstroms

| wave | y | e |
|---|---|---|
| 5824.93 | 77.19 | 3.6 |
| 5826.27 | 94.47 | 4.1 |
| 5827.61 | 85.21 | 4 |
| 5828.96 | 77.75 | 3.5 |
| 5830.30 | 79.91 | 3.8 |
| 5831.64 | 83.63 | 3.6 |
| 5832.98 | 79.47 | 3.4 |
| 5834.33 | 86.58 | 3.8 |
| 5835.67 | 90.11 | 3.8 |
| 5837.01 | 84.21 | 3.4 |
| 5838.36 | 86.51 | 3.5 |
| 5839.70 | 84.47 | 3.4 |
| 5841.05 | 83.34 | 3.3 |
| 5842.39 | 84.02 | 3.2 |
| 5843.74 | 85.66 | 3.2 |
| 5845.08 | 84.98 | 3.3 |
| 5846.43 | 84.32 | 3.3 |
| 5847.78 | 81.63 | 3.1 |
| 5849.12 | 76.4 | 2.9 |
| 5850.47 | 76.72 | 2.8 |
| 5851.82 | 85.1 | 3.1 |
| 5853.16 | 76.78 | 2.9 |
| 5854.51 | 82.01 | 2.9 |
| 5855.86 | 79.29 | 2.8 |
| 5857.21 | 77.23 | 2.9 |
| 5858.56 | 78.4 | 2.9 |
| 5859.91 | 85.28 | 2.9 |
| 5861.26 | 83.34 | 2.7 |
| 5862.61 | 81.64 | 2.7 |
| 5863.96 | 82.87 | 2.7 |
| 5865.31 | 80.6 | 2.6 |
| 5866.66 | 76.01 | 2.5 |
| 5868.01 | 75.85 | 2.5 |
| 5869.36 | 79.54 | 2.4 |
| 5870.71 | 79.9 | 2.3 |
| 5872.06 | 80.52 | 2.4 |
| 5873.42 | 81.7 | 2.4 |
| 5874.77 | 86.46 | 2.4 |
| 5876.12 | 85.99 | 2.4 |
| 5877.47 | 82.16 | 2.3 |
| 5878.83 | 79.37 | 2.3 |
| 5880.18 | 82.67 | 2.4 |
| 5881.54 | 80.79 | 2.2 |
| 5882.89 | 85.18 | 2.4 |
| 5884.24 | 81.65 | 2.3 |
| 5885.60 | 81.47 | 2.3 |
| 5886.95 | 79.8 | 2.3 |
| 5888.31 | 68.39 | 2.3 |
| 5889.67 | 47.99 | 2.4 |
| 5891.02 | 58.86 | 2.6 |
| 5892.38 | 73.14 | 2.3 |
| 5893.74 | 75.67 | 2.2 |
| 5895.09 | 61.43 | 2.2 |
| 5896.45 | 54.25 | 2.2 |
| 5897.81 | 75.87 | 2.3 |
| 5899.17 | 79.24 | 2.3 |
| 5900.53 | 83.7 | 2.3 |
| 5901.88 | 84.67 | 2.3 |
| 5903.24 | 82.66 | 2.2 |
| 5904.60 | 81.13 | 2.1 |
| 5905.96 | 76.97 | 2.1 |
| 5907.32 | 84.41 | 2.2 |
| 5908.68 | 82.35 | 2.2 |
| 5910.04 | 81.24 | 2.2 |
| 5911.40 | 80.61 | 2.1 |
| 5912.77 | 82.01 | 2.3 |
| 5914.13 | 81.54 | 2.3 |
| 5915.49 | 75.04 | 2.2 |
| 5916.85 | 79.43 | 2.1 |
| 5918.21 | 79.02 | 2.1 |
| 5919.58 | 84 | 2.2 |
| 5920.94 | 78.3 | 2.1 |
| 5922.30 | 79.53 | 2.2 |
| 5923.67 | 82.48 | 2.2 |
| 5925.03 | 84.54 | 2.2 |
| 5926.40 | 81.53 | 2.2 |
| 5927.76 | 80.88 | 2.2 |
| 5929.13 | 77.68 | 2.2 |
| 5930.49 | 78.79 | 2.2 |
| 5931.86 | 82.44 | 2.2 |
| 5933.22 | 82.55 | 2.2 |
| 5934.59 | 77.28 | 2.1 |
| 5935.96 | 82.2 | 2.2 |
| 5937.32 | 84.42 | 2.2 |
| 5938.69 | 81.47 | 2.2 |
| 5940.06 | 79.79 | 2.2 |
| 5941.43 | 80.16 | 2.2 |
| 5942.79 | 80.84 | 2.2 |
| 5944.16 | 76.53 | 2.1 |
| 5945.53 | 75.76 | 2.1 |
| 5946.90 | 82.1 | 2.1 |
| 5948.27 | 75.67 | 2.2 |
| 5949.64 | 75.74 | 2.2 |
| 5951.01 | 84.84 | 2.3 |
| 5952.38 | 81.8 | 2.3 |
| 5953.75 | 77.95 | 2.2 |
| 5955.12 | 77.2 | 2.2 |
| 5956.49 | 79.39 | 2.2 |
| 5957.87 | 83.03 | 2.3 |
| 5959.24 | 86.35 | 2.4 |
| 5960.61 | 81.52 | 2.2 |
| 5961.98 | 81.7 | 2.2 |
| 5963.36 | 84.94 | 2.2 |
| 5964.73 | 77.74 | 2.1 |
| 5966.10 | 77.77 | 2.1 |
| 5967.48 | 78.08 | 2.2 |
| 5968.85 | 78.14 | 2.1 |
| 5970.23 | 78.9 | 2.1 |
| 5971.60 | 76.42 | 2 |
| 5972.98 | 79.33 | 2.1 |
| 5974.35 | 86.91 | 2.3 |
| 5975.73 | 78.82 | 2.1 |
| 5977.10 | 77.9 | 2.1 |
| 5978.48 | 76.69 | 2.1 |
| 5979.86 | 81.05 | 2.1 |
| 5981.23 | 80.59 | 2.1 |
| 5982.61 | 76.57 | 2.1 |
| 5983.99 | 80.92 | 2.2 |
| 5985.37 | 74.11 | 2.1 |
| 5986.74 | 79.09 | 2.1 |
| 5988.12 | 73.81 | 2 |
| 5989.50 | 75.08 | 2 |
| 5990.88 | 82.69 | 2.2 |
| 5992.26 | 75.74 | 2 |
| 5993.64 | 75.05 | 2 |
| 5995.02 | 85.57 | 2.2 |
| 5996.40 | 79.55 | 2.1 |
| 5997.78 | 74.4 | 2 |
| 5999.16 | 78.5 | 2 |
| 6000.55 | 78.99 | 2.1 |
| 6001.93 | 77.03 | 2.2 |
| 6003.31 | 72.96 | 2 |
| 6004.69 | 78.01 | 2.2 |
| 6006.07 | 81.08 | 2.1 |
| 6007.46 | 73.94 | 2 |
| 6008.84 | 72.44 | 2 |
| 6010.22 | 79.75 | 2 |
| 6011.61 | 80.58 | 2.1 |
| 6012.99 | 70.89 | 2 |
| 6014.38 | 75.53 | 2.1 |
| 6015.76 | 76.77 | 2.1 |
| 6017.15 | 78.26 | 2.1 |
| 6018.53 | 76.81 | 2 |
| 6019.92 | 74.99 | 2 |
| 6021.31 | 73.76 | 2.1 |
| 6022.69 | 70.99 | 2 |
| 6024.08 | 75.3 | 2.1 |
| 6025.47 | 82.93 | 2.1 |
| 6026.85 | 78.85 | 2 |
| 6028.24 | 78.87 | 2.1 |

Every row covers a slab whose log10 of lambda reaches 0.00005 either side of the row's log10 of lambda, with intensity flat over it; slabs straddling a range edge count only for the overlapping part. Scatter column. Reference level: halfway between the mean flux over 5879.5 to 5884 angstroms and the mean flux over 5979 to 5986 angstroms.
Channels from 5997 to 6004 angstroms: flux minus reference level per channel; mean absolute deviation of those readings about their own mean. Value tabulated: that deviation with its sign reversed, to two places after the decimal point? -2.16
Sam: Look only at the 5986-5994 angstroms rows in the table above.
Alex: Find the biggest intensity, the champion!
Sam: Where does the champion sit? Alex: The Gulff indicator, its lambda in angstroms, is 5990.88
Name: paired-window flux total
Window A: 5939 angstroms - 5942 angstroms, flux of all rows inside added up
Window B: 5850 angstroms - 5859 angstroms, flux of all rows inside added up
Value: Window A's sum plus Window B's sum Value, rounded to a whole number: 715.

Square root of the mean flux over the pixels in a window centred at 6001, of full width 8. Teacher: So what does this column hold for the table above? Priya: 8.75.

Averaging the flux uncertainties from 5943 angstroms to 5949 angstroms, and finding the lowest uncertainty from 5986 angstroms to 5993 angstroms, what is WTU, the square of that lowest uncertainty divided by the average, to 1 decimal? 1.9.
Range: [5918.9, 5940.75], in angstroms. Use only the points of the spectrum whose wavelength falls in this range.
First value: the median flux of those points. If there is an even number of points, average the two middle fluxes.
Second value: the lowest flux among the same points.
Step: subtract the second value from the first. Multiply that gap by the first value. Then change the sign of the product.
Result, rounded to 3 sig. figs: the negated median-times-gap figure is -344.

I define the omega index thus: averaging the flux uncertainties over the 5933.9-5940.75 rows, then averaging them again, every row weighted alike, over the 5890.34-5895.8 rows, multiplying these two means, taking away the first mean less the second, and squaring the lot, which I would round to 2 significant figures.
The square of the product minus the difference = 27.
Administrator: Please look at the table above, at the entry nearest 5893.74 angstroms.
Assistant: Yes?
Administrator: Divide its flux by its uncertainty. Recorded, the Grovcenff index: 34.4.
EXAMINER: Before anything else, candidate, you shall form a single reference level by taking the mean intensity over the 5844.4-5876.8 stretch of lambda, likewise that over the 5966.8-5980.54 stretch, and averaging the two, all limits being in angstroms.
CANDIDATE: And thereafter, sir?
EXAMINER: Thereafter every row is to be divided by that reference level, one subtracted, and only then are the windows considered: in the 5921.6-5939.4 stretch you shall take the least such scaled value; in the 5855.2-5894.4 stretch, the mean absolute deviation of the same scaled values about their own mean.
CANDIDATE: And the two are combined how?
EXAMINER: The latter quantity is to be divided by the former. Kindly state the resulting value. -1.8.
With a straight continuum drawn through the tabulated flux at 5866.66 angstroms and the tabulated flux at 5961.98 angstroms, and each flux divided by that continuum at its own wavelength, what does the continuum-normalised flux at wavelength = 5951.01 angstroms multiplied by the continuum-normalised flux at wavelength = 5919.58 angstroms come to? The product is 1.11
